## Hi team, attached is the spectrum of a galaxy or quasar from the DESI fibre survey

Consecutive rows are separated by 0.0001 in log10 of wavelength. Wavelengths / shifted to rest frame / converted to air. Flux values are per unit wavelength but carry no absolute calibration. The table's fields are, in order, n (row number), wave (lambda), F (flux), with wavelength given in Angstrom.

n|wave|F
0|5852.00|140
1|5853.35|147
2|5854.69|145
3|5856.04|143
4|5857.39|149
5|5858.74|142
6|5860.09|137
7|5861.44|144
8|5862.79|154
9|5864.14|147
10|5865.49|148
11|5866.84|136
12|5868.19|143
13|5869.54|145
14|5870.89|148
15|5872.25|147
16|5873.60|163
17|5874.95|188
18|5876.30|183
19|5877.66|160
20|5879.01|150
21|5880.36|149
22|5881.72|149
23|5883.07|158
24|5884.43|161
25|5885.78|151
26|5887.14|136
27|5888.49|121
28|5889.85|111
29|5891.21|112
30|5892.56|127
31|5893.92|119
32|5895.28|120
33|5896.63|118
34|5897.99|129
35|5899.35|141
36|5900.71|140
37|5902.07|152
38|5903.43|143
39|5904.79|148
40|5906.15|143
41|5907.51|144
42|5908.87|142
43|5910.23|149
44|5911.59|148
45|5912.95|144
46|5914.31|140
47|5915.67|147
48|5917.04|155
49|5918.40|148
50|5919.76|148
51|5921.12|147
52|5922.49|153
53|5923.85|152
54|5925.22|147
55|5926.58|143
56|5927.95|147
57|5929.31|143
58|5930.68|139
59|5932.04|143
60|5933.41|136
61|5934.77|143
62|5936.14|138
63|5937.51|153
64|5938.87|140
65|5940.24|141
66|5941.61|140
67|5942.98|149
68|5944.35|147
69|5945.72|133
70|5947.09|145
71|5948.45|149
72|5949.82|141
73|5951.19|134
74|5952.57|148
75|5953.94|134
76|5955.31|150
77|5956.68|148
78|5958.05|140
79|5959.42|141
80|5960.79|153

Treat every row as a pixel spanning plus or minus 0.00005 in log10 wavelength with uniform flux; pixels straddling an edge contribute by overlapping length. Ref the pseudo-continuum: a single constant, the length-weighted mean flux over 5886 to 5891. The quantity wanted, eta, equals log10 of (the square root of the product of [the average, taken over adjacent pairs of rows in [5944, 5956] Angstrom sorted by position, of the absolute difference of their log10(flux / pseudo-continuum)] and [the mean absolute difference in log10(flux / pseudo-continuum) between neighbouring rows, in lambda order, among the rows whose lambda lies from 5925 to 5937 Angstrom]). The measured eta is -1.65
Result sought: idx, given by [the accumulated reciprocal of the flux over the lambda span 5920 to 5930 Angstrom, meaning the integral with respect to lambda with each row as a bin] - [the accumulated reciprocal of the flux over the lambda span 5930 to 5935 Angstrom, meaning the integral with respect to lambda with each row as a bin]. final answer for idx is 0.032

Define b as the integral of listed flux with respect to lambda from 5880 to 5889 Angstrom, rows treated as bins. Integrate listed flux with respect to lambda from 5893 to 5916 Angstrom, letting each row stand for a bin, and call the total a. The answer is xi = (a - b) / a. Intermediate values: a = 3197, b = 1321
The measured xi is 0.59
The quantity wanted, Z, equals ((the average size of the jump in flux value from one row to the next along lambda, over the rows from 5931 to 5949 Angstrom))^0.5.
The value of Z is 2.74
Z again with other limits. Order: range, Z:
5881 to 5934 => 2.43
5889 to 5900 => 2.67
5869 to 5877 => 3.16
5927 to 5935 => 2.28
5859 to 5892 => 2.90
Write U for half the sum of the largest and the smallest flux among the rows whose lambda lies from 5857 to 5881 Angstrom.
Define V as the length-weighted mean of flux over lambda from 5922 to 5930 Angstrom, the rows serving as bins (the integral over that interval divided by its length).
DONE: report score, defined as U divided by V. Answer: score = 1.10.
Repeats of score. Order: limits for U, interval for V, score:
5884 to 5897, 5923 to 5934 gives 0.94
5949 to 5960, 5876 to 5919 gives 1.00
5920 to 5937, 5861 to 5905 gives 1.01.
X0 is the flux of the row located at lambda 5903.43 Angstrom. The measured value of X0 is 143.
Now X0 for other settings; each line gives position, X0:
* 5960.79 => 153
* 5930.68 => 139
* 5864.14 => 147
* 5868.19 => 143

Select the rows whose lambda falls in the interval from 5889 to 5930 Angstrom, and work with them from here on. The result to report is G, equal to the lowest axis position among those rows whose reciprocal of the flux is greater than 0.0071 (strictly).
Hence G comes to 5889.85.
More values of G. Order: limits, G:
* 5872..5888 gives 5887.14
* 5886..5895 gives 5887.14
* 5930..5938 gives 5930.68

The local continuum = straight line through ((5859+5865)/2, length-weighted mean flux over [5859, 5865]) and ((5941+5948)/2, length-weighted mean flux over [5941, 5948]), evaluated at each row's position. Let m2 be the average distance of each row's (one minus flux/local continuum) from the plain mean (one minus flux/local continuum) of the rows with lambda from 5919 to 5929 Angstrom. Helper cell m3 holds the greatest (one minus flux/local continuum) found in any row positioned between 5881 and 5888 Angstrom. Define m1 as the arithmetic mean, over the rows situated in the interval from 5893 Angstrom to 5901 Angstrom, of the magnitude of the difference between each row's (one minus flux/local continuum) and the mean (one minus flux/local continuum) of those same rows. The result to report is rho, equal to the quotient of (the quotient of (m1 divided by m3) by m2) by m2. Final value 3456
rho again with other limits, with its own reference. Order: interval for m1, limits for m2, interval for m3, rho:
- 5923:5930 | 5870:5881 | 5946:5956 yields 39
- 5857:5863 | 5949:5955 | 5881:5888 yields 433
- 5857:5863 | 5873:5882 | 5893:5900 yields 25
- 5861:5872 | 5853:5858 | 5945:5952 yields 1867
